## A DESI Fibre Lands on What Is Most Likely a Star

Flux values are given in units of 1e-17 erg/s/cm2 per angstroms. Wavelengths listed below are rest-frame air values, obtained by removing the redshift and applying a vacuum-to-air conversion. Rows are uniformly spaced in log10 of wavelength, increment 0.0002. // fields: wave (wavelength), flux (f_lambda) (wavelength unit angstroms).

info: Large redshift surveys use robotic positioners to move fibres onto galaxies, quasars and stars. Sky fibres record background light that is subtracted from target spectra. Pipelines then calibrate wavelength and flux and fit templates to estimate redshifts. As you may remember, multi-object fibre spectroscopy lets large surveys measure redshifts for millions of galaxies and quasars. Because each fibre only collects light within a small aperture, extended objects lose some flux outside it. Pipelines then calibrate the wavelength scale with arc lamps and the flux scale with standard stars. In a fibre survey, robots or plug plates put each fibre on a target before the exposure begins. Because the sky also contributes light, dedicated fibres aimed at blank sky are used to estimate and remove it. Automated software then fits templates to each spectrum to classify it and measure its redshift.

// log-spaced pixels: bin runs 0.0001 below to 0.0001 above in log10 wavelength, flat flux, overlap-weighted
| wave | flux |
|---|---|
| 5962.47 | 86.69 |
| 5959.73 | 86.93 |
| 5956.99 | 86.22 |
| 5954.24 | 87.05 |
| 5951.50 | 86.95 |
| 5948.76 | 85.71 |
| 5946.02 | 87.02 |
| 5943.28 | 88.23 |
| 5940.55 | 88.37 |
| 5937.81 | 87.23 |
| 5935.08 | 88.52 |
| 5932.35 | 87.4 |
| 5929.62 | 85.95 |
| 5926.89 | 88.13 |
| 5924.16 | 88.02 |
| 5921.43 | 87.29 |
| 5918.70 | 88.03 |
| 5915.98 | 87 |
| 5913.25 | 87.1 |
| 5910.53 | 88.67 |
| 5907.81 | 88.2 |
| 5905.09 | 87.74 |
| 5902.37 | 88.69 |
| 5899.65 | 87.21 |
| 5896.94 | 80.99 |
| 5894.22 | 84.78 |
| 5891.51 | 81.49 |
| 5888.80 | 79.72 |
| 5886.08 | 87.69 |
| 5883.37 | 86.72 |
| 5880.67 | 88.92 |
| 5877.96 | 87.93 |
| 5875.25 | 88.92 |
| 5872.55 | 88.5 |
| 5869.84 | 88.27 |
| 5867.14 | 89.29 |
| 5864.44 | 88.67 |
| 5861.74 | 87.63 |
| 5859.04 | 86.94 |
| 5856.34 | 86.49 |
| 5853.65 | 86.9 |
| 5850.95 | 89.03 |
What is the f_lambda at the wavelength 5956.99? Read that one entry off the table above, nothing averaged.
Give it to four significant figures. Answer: 86.22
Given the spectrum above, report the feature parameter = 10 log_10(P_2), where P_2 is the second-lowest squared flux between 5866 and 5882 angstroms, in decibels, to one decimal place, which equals 38.9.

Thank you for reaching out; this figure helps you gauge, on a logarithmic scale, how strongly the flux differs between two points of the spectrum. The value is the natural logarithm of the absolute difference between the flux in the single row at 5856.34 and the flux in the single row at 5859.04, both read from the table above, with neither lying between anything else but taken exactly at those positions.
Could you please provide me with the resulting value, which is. -0.8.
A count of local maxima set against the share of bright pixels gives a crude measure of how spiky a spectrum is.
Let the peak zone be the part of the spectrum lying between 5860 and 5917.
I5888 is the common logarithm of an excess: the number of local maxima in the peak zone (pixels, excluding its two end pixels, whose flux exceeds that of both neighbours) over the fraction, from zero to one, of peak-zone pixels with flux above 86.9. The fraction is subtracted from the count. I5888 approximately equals 0.8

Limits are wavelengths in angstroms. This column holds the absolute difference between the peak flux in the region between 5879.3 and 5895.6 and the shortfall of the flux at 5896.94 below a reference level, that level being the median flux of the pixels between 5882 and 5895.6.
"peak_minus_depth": 85.1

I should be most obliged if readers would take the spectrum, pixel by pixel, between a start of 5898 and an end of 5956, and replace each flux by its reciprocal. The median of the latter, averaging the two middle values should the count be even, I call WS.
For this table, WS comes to 0.0114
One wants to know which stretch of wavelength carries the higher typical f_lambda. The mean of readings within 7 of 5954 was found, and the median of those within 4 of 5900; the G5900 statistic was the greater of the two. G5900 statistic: 87.2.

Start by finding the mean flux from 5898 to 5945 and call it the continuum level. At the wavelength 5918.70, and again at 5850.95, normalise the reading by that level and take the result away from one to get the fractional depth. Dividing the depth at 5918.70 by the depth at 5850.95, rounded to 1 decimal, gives 0.2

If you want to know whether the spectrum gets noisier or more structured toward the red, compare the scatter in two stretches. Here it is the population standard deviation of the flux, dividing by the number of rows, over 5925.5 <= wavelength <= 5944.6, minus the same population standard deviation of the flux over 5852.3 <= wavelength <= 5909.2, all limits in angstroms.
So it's -1.8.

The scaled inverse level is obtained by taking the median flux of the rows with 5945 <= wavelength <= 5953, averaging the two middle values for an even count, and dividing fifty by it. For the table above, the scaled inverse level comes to 0.575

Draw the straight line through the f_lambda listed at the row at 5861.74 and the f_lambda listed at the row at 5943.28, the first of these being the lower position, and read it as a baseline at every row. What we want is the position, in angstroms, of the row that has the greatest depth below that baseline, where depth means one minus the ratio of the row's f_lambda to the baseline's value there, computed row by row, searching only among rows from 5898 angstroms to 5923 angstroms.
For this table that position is 5915.98 angstroms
